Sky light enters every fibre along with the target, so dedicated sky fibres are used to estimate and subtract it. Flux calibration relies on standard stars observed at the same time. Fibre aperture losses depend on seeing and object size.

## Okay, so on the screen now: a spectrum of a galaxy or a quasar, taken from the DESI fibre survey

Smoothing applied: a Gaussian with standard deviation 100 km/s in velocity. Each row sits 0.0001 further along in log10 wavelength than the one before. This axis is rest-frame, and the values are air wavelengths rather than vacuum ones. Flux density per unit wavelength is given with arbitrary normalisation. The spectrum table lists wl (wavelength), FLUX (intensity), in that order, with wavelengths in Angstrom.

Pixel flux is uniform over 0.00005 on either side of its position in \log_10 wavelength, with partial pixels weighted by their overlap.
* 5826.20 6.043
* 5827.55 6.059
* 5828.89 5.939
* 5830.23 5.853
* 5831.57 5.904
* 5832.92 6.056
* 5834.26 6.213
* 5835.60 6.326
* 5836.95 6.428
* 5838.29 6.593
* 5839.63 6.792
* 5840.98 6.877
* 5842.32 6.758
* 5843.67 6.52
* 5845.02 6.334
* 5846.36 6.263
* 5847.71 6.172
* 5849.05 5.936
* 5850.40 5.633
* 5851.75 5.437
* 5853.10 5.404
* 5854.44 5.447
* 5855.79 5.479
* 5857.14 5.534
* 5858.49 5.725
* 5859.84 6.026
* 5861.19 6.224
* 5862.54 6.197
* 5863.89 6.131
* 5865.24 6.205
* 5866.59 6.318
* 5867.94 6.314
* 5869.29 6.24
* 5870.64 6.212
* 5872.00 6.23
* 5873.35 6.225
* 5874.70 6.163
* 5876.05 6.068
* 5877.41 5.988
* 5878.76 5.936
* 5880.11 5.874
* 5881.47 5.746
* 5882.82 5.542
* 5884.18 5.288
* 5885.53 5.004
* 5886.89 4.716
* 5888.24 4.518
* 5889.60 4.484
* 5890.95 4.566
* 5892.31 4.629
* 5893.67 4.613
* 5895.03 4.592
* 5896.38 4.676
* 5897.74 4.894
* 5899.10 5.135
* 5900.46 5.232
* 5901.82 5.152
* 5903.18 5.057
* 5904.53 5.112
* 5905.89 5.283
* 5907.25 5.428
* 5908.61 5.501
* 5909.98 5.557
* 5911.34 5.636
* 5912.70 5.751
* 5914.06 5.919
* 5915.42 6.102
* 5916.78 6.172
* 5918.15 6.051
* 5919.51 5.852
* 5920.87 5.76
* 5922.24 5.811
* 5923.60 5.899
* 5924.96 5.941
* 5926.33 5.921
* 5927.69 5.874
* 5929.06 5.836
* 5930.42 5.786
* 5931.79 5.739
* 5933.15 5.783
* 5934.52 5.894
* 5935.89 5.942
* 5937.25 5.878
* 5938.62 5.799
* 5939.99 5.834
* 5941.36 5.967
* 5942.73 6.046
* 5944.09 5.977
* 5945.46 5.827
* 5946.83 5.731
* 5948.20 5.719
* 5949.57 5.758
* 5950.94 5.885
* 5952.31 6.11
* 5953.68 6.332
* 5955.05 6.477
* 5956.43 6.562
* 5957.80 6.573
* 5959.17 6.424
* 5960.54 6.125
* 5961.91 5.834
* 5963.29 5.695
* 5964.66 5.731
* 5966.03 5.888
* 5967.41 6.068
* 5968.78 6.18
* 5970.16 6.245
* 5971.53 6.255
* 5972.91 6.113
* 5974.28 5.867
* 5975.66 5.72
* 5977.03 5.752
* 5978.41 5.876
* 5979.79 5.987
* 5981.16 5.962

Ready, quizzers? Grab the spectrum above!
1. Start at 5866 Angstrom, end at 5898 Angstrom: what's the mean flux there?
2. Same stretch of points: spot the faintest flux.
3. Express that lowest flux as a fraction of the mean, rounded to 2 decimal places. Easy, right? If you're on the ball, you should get 0.82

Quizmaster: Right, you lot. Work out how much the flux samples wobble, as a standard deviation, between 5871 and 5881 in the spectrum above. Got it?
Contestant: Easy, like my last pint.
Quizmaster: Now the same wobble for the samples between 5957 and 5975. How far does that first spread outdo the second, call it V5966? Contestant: -0.12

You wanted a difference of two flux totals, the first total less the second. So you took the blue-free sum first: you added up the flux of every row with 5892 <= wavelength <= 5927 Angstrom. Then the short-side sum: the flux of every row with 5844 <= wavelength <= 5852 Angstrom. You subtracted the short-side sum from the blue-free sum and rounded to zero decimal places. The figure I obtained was 106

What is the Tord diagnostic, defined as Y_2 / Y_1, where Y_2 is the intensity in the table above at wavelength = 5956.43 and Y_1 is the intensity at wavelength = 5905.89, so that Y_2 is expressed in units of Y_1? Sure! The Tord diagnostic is 1.24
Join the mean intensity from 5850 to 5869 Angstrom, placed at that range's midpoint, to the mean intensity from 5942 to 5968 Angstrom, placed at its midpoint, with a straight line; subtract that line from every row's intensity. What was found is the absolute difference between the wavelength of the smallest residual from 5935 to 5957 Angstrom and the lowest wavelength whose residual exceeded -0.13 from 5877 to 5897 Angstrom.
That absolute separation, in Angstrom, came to 70.8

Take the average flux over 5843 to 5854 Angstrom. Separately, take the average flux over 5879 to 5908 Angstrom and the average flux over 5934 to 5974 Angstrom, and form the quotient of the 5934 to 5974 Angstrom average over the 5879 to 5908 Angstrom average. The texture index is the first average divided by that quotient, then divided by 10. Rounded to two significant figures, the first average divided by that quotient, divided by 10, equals 0.50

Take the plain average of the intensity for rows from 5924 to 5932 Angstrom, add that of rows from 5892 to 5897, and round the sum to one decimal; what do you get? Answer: 10.5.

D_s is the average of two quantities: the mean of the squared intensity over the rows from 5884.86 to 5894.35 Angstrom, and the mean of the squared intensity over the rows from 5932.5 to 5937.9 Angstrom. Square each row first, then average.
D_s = 28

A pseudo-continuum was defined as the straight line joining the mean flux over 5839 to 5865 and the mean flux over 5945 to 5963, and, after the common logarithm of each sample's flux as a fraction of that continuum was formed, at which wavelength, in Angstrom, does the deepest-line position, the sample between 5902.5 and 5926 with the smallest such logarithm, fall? 5903.18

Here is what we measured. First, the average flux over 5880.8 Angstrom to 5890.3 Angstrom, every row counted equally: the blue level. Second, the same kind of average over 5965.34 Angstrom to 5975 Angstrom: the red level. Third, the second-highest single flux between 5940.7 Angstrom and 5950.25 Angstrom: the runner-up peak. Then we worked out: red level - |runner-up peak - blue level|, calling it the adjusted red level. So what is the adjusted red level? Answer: 5.2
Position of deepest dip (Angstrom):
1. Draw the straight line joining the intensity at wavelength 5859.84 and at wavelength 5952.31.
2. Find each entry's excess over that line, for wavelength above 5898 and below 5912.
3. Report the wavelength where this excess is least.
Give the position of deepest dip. 5903.18 Angstrom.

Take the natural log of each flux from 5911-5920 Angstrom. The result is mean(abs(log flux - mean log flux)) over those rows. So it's 0.026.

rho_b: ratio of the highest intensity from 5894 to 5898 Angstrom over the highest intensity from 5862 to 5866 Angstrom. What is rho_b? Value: 0.79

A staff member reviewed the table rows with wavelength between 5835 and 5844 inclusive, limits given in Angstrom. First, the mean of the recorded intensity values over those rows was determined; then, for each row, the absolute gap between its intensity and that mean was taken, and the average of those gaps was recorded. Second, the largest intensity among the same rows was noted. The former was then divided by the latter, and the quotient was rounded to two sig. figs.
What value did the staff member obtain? 0.024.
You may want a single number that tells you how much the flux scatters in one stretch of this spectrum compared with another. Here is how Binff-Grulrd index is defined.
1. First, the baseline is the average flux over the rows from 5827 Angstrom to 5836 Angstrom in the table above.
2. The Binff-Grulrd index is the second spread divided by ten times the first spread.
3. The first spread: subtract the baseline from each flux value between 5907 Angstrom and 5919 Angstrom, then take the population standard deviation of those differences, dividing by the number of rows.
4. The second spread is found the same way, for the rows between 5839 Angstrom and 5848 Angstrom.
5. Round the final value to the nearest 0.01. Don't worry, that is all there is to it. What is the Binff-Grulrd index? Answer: 0.10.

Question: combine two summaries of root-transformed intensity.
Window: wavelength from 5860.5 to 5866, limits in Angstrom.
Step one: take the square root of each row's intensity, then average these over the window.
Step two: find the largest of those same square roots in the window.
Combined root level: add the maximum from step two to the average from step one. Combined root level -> 4.983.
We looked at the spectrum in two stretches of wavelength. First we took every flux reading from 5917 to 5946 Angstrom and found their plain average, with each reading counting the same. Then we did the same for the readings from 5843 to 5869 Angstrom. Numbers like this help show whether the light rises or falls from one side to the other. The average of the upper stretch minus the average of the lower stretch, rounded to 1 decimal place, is -0.1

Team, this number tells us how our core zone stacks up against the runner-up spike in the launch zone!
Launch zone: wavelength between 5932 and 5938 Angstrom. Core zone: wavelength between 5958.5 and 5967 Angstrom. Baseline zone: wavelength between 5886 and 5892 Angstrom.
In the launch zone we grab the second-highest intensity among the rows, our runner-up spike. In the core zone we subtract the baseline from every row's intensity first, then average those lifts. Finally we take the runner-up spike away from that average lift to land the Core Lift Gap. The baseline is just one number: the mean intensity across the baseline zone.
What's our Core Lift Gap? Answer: -4.5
